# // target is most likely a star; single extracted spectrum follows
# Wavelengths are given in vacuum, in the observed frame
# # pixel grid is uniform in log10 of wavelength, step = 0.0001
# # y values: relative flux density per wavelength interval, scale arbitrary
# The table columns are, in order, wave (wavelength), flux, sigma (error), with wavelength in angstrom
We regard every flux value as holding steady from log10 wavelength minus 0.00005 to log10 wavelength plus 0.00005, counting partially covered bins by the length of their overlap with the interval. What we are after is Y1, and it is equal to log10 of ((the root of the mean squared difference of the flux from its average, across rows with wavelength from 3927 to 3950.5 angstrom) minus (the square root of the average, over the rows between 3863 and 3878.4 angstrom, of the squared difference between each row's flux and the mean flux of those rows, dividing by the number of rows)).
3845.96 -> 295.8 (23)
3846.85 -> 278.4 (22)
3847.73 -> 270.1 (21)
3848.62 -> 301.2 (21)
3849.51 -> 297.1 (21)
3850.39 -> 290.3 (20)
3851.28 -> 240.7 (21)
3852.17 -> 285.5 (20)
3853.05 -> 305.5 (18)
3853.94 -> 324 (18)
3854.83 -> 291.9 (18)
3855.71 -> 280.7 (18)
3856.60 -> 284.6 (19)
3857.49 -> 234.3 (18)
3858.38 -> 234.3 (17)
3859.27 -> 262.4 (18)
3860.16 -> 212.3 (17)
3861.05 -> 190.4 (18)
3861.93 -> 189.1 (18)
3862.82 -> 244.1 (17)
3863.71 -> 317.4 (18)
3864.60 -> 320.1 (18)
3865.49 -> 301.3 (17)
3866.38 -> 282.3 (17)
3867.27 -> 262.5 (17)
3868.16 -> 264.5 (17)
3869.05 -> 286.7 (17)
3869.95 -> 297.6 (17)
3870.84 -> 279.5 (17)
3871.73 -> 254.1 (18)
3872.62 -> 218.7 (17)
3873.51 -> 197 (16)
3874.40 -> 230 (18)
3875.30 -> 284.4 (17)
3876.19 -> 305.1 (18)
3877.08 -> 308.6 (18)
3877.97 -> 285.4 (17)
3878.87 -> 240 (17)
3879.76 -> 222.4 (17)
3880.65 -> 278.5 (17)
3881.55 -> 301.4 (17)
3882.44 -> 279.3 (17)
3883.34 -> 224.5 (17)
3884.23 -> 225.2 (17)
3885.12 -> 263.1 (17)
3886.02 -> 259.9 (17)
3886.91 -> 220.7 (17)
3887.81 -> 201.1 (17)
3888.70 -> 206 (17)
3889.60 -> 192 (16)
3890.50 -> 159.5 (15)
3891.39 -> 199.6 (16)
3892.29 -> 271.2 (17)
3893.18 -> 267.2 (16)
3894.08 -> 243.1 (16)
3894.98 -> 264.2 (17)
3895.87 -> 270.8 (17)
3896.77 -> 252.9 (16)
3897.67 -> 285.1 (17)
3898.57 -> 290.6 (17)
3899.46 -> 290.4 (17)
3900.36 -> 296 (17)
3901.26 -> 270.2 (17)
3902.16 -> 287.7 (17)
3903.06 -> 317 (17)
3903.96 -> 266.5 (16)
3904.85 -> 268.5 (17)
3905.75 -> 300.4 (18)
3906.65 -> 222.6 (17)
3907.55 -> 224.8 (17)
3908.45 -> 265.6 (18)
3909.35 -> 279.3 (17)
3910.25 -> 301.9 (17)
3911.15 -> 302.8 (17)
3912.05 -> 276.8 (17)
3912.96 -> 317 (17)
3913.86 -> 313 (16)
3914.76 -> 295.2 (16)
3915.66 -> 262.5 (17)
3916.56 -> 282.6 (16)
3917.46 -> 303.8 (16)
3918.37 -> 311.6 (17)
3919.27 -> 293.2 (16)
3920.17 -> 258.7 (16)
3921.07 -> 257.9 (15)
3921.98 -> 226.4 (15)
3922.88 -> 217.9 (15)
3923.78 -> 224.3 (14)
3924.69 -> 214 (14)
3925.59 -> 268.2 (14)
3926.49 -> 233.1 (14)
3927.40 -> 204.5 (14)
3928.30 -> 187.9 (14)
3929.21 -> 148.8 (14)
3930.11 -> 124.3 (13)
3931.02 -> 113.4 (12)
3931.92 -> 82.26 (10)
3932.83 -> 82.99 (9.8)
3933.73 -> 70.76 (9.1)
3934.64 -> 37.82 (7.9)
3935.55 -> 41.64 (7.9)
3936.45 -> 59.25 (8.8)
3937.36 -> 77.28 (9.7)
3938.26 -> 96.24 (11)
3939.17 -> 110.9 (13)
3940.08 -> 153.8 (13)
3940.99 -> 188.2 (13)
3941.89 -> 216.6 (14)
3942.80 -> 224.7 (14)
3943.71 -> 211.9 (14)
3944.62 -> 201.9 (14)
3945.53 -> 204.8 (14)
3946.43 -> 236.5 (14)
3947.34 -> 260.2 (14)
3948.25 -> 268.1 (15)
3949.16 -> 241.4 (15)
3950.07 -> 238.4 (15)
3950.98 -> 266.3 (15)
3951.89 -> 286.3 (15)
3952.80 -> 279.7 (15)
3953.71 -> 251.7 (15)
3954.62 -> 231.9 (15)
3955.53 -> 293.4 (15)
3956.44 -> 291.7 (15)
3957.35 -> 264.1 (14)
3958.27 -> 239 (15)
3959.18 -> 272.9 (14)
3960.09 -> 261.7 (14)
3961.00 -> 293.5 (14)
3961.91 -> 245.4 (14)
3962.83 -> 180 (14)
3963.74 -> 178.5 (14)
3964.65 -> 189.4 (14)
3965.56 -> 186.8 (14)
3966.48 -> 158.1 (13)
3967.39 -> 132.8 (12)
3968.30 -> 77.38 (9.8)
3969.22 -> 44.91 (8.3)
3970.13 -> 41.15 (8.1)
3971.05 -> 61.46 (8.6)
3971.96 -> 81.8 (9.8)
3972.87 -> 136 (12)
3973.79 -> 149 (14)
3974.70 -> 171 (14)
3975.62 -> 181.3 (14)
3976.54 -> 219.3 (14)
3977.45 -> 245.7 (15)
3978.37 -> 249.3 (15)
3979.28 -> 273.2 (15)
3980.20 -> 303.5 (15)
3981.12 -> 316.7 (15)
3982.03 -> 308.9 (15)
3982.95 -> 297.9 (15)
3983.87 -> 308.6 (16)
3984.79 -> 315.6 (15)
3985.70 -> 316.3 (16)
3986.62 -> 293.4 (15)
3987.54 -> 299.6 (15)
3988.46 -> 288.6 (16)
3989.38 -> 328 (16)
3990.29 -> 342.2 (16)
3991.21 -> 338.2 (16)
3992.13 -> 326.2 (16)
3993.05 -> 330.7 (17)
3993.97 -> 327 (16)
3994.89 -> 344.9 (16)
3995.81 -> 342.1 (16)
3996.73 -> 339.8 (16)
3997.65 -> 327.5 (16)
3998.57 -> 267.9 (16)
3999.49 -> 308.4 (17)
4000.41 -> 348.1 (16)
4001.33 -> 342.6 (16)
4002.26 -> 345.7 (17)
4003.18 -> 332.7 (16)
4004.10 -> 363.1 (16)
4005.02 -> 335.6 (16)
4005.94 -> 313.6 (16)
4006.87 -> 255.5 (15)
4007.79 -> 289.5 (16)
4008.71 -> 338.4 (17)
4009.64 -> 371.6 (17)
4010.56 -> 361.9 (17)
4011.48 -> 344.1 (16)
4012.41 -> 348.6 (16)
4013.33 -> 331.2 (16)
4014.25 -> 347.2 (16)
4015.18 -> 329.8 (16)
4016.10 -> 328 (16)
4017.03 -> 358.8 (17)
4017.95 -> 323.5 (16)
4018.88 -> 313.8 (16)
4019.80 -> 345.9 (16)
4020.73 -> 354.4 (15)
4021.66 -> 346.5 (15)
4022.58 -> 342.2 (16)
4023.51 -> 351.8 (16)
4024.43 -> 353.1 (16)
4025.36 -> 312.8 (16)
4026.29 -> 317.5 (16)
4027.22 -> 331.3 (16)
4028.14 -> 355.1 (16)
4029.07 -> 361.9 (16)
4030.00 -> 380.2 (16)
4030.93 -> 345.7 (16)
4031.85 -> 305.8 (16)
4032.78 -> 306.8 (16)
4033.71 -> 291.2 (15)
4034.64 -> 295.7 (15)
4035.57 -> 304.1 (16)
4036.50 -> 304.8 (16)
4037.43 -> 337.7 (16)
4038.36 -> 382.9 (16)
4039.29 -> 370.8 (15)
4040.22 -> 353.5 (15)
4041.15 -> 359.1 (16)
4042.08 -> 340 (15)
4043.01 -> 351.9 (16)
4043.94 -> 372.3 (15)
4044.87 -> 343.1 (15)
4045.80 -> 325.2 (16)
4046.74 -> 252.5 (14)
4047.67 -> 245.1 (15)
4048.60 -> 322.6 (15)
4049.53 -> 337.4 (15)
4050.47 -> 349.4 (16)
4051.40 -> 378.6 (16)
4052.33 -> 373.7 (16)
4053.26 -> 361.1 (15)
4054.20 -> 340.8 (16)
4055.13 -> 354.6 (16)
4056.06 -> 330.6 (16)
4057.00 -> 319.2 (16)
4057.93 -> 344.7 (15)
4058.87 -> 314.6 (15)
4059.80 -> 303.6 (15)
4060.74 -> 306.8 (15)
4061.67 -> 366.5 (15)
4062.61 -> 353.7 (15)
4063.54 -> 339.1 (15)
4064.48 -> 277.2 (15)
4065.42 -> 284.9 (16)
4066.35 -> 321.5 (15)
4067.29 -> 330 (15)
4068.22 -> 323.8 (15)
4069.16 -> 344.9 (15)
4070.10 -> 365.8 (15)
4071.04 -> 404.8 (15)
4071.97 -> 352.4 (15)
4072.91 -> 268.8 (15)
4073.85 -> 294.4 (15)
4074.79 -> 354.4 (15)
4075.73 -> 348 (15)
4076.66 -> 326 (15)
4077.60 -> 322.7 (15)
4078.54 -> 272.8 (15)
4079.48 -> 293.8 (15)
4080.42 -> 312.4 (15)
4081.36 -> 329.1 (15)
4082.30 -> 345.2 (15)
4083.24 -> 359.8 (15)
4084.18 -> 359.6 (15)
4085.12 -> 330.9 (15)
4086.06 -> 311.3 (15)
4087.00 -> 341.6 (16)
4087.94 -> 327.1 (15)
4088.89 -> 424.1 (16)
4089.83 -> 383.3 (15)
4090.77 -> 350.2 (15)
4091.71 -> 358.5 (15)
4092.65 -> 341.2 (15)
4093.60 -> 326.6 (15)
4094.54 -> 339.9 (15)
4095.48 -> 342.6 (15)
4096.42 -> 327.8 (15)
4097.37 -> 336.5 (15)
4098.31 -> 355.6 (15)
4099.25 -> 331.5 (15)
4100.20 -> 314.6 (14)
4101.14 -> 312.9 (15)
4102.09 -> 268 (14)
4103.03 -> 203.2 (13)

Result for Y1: 1.6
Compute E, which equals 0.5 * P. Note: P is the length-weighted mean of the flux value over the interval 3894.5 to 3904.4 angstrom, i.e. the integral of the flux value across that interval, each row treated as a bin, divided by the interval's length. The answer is 140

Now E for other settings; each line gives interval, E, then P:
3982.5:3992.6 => 157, 314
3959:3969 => 96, 192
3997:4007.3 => 161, 322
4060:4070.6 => 164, 328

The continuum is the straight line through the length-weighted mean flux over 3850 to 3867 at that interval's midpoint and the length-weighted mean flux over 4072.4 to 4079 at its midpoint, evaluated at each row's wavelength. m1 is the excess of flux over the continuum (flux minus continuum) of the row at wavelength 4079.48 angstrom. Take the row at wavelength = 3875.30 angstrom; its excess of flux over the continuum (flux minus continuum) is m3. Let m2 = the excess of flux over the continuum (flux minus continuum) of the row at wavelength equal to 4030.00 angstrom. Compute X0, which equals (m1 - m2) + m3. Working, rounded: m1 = -20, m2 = 77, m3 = 13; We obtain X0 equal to -84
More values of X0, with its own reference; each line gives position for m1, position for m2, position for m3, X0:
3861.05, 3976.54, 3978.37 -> -48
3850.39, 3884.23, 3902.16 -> 83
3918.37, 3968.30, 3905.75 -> 267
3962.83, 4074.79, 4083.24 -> -106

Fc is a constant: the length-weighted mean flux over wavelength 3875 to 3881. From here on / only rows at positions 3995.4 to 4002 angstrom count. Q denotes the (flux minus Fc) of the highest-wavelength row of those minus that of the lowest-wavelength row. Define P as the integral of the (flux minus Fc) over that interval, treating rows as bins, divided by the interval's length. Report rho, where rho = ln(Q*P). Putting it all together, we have 3.2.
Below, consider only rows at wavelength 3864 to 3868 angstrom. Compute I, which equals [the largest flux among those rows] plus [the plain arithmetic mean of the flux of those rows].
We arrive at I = 612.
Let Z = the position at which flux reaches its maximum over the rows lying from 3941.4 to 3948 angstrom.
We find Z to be 3947.34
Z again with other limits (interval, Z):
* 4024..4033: 4030.00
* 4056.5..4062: 4061.67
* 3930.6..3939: 3931.02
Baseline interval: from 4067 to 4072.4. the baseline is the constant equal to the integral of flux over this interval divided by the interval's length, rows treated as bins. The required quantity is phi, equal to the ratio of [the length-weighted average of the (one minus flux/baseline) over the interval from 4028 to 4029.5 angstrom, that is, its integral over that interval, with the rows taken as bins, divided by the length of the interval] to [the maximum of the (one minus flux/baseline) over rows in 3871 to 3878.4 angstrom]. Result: 0.0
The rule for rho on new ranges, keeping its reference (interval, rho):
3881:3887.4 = 7.5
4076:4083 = 6.7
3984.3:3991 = 6.9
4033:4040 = 8.3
